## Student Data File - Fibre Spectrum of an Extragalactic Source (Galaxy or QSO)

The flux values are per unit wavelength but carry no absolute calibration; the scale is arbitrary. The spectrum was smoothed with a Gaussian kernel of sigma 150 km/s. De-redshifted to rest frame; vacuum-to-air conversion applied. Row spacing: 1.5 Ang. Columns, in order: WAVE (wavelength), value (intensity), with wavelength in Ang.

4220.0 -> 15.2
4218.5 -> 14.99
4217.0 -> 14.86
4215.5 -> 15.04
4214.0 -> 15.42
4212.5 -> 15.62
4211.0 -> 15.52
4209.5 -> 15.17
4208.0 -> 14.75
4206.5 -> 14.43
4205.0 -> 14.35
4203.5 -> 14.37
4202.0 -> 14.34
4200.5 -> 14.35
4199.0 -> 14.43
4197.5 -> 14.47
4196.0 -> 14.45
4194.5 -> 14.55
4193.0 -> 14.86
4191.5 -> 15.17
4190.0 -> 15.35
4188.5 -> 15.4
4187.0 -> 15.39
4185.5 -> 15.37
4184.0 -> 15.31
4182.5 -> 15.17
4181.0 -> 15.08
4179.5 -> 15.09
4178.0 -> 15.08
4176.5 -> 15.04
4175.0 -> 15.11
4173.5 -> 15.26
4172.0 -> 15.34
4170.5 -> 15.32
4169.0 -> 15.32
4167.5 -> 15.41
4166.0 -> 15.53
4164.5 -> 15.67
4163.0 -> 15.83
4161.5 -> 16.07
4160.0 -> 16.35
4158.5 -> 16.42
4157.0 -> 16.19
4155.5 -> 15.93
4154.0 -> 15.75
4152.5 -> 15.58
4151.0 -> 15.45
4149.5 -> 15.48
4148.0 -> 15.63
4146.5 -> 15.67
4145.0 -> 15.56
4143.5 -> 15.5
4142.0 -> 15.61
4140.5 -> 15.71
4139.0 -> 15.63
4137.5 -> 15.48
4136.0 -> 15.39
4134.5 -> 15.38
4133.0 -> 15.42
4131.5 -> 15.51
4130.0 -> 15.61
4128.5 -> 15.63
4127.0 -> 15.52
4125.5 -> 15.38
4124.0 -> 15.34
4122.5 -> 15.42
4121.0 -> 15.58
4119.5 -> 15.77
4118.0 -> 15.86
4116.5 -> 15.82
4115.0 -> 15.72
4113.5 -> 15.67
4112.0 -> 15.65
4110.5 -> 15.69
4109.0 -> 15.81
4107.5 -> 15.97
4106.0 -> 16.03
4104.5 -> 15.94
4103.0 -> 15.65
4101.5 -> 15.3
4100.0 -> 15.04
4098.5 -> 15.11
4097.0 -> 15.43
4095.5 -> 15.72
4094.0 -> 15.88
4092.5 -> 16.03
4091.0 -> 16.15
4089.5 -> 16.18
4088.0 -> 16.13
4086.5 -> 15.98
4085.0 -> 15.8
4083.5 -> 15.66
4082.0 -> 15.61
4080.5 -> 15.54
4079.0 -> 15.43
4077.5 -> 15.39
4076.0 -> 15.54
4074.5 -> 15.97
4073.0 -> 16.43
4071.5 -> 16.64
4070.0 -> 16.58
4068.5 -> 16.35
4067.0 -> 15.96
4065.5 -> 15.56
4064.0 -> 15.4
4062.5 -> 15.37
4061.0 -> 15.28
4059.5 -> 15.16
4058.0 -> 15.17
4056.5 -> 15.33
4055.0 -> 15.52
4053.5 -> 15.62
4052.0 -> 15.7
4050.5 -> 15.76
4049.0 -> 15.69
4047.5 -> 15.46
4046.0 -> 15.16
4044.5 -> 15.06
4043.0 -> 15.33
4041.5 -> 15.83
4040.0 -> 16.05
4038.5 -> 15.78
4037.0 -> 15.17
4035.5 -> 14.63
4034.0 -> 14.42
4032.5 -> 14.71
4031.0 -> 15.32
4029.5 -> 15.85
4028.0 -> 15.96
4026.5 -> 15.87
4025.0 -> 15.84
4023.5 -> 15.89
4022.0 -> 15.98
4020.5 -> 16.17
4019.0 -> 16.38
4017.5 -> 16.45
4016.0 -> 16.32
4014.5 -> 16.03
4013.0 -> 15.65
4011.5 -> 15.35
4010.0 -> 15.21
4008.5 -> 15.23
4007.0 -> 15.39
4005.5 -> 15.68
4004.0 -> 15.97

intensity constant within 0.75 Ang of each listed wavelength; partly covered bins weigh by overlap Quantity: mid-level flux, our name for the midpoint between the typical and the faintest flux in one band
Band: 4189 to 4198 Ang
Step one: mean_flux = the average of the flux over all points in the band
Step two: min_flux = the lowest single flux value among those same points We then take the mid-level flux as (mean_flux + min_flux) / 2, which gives 14.6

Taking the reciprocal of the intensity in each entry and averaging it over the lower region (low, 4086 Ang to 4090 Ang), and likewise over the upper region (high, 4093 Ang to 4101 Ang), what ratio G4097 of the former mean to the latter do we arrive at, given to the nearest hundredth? 0.96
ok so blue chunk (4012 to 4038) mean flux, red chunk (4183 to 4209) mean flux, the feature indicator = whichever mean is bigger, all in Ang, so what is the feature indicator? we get 15.7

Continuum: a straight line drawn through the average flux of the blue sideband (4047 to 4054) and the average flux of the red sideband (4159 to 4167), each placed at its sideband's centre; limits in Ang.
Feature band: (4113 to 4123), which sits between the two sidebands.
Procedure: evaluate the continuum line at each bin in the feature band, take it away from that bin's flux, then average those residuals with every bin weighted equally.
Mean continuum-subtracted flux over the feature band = -0.10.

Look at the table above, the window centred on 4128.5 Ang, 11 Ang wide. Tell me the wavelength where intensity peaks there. 4128.5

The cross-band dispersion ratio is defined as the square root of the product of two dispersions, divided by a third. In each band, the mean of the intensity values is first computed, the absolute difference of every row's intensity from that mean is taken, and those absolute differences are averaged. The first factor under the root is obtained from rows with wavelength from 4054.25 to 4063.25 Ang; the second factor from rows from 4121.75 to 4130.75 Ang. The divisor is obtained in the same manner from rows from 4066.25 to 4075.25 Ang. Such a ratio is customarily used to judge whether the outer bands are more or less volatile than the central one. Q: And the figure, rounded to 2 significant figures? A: 0.43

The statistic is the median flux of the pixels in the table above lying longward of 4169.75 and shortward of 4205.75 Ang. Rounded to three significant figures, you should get 15.1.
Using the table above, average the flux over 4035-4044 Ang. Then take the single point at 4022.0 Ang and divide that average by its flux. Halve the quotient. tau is 0.484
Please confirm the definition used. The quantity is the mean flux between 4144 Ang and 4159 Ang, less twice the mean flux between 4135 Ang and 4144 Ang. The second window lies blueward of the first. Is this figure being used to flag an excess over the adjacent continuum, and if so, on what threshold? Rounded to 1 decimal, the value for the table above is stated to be -15.3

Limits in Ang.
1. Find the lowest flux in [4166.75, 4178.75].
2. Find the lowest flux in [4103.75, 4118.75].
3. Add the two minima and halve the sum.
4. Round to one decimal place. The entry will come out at 15.3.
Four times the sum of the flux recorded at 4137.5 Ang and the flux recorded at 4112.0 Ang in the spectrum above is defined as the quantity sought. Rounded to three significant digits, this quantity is 125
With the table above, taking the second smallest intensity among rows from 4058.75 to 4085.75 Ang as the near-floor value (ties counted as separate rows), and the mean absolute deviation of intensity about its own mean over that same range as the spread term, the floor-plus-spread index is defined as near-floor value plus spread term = 15.7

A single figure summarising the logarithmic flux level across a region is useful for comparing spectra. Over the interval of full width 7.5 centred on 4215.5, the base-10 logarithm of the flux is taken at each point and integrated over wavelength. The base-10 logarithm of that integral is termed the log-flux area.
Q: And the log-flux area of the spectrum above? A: 0.947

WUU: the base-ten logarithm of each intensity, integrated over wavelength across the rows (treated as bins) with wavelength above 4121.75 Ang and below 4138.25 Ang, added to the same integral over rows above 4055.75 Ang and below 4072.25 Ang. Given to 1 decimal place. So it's 39.4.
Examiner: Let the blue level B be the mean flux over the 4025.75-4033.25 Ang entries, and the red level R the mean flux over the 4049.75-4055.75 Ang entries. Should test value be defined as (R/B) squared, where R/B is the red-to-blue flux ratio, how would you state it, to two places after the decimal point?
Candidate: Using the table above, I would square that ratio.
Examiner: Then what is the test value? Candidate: 1.01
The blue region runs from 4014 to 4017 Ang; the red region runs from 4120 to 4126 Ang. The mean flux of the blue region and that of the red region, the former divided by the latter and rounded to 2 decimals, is 1.05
